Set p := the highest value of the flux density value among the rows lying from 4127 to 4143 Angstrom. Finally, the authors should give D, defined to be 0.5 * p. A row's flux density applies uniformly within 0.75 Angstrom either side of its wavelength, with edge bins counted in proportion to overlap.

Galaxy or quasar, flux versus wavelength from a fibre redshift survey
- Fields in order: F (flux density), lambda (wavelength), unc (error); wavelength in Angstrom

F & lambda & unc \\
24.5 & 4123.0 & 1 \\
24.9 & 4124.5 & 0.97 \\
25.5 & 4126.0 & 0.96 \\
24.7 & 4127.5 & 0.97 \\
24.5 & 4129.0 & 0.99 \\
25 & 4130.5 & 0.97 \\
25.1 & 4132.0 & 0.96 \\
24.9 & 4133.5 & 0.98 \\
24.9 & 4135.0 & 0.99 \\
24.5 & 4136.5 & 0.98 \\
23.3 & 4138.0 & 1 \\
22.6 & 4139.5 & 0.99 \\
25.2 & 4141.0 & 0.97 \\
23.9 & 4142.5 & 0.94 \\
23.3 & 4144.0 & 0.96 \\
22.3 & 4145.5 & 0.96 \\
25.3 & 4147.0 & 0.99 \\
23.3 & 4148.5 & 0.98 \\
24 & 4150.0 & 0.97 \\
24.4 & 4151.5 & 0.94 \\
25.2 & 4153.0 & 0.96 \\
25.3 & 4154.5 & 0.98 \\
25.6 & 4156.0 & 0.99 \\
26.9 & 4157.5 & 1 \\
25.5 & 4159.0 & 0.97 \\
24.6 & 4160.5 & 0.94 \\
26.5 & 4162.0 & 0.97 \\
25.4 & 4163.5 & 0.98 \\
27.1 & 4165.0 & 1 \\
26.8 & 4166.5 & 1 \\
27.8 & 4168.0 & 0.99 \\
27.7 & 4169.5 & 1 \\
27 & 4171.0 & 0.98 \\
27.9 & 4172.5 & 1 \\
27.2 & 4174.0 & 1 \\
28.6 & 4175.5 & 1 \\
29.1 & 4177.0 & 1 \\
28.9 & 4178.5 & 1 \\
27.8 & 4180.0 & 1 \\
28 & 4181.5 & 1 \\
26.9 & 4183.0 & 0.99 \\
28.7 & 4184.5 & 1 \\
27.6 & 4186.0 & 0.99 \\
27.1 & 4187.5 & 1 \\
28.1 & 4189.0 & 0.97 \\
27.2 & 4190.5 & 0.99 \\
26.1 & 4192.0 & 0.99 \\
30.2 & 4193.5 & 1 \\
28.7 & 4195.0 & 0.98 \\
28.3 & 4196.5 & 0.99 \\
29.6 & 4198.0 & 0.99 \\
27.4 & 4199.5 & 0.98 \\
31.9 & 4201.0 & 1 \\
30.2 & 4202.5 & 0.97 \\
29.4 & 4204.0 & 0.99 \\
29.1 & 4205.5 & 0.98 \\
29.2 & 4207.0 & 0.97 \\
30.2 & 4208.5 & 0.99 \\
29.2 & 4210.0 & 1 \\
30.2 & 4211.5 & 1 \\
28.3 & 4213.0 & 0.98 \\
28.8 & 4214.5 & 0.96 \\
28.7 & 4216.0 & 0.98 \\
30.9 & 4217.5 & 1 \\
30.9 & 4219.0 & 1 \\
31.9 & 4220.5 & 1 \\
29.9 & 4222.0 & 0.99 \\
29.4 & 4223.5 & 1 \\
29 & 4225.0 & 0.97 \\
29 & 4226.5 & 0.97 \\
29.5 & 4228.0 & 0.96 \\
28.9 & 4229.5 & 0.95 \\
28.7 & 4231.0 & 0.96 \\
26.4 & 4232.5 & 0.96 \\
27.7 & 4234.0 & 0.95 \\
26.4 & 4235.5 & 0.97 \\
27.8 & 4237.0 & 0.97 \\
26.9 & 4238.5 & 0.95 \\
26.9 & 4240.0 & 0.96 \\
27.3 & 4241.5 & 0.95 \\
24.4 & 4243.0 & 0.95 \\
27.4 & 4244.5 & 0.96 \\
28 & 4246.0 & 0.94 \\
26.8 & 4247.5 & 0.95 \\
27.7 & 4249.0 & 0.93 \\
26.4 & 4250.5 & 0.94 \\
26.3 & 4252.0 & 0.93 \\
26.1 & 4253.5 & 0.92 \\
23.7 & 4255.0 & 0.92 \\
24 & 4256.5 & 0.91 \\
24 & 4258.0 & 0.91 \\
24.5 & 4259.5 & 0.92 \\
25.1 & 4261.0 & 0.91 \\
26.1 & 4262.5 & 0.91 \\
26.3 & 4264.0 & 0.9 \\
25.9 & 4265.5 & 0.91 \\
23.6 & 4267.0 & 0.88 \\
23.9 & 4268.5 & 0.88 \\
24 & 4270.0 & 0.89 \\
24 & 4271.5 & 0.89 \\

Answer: 12.6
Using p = 25.2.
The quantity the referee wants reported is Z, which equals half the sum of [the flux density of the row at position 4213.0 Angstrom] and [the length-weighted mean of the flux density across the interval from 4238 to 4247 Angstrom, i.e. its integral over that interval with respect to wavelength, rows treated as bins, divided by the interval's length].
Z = 27.6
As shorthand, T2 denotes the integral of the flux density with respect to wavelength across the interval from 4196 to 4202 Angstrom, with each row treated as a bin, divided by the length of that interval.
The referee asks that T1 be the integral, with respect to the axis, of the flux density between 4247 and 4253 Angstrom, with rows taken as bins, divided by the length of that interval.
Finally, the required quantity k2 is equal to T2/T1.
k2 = 1.10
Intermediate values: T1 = 26.8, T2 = 29.4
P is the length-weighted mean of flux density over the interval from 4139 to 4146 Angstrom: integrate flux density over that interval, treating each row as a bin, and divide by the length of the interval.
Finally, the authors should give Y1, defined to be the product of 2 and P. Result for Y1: 47.1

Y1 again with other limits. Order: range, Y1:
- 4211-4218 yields 58.6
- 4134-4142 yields 48.2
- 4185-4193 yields 54.7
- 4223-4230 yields 58.3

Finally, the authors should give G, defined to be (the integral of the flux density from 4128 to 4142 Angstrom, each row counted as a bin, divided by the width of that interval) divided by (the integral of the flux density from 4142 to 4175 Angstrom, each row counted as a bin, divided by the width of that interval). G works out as 0.95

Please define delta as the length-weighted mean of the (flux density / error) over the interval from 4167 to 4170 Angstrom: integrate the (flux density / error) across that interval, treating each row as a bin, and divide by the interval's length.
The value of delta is 27.8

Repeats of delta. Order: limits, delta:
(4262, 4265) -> 28.9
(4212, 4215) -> 29.5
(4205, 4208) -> 30.0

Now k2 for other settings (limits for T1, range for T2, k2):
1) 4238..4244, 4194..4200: 1.08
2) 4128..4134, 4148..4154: 0.98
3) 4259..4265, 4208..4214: 1.15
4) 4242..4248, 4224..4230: 1.09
